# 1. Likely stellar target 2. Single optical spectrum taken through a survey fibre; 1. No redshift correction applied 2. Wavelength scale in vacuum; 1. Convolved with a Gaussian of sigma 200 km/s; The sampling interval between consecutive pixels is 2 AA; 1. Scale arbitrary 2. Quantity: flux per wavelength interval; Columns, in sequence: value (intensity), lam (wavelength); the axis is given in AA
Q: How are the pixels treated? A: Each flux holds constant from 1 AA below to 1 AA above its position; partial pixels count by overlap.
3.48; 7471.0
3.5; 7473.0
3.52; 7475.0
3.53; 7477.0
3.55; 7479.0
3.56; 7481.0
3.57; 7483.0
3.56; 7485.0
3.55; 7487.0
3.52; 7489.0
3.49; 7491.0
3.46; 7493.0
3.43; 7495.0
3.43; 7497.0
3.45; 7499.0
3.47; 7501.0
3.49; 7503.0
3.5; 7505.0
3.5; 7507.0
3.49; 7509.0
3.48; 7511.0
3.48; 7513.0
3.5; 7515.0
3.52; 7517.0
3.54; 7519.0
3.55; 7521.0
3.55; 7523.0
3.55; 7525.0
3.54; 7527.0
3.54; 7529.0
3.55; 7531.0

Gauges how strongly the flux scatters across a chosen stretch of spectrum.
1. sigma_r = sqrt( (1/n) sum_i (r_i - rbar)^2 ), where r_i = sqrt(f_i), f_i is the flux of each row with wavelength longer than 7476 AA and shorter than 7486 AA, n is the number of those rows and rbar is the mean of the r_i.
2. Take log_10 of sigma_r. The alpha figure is -2.44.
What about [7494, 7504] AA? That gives -2.20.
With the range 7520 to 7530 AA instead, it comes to -2.89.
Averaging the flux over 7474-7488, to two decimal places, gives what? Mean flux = 3.55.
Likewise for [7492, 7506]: 3.46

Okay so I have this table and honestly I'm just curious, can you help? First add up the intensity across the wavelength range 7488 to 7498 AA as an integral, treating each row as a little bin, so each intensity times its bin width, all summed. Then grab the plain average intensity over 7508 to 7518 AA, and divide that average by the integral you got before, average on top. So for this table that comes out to 0.101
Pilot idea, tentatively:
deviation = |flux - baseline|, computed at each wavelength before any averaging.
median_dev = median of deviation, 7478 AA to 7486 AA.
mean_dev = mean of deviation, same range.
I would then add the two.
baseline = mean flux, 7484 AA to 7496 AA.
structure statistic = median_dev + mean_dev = 0.12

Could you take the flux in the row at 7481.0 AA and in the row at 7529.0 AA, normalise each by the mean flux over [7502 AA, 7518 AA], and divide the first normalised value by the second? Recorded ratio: 1.006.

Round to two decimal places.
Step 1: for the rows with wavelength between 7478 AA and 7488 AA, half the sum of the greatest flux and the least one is 3.56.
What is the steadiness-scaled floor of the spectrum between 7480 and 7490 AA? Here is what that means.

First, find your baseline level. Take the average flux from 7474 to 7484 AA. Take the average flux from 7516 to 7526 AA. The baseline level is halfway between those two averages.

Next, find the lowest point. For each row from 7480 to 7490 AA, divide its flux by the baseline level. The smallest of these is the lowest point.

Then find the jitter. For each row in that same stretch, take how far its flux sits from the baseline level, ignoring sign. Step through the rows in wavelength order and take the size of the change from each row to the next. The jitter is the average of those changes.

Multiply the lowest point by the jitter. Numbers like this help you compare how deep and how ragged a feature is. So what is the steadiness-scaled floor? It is 0.012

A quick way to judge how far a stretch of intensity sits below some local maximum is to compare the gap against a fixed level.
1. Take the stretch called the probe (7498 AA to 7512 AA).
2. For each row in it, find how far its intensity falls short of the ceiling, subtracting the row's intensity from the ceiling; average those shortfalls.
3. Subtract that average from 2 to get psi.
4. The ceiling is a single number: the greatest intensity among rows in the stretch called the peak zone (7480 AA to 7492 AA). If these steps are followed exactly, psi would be 1.91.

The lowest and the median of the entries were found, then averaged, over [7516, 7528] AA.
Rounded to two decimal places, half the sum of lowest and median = 3.53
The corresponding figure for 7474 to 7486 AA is 3.54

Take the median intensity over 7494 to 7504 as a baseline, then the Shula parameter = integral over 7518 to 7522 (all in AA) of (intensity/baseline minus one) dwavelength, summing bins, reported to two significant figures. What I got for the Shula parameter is 0.11 AA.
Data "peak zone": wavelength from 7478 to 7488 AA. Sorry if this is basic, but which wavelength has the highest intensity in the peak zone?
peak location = 7483.0 AA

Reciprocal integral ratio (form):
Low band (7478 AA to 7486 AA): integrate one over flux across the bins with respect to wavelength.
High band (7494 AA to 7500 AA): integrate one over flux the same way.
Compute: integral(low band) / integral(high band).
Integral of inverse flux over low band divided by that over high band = 1.29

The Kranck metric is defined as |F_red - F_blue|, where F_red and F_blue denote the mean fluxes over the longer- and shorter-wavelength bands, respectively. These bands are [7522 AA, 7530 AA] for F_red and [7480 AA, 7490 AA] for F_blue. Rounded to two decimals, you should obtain 0.01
